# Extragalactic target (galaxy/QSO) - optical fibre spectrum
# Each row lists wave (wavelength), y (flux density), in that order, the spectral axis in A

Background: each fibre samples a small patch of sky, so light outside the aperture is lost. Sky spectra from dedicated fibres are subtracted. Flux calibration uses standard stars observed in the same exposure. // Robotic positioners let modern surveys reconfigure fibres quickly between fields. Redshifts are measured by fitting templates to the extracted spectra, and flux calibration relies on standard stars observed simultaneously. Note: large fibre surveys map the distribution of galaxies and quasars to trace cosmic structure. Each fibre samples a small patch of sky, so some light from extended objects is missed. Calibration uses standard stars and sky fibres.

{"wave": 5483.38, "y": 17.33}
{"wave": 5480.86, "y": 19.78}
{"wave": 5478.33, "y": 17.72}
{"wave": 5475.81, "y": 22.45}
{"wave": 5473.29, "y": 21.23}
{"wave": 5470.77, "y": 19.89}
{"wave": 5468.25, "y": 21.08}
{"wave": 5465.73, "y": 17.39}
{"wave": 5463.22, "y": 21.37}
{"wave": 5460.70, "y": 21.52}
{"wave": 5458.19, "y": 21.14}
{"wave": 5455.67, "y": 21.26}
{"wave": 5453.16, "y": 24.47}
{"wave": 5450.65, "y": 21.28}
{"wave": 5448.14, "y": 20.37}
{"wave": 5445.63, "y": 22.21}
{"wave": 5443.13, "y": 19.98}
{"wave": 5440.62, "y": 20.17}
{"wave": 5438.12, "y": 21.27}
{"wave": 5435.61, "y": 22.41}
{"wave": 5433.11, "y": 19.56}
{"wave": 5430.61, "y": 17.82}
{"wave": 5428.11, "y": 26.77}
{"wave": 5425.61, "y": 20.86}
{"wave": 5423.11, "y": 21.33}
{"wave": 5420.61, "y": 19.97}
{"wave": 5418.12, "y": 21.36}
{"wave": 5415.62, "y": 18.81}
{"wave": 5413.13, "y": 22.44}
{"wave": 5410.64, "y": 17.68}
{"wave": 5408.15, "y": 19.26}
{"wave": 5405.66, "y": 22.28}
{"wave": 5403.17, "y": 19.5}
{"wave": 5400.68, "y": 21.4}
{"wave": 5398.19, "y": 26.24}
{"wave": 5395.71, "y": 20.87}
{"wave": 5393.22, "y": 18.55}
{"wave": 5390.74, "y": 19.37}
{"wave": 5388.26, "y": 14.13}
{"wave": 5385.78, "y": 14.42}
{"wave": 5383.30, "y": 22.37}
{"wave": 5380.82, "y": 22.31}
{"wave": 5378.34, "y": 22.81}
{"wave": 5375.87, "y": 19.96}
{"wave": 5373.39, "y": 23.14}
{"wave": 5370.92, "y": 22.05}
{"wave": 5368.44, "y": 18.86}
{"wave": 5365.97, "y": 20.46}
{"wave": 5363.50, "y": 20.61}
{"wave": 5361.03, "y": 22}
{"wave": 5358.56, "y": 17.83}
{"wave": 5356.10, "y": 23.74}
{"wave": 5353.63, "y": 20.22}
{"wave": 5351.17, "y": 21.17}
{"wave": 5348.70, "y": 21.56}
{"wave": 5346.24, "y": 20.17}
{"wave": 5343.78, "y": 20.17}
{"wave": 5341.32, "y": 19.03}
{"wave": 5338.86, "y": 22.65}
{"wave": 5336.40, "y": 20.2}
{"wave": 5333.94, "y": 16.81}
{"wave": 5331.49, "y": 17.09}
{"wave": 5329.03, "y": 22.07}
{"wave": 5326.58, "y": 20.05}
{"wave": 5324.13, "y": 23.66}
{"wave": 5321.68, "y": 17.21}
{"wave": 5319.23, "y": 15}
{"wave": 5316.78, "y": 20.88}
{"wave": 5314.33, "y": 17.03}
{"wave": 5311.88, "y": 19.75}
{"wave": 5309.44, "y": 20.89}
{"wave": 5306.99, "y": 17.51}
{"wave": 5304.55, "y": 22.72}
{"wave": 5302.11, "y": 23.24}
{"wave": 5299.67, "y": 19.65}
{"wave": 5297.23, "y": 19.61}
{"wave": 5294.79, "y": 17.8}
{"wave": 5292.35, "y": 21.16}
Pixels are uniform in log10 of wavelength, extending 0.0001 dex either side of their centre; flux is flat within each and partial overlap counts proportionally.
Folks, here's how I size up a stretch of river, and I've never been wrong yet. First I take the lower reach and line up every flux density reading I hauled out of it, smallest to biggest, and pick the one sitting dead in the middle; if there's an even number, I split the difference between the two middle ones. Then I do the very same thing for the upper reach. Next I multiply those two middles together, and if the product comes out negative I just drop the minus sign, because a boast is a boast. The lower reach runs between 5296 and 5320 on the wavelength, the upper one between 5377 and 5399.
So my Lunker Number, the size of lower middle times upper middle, 411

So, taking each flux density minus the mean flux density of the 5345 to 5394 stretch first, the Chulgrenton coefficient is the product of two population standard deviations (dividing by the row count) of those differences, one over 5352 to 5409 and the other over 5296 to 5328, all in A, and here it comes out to 6.7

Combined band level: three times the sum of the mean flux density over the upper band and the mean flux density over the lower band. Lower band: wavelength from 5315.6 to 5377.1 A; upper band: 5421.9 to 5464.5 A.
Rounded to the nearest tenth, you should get 125.0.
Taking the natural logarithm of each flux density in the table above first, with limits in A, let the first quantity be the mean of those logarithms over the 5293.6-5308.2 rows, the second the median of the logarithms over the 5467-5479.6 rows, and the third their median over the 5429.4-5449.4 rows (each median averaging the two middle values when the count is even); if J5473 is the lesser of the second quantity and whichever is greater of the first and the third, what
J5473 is 3.01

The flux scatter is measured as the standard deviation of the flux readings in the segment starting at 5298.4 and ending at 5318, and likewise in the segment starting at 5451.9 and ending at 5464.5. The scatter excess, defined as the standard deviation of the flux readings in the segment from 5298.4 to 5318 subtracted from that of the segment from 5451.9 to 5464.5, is -0.8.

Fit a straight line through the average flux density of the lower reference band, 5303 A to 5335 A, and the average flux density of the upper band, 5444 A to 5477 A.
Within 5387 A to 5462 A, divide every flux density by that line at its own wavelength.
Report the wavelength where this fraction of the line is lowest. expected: 5388.26 A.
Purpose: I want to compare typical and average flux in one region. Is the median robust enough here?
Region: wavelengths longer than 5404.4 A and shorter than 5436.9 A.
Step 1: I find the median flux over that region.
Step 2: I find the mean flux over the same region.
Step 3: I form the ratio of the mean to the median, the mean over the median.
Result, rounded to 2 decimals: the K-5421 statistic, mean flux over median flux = 1.00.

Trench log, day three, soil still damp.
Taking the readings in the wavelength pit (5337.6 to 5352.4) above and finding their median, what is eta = 20.7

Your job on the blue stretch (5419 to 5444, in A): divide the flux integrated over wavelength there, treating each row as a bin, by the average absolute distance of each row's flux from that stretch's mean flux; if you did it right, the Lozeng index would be 340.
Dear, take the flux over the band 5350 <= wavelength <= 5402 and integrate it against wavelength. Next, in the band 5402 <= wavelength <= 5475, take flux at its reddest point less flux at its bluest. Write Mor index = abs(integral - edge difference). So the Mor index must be 1069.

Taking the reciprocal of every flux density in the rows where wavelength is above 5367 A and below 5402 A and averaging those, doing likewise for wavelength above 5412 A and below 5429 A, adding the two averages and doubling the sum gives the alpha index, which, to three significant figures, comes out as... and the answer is 0.194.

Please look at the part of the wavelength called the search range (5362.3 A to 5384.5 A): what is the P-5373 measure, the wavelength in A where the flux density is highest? 5373.39 A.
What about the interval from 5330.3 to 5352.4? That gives 5338.86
